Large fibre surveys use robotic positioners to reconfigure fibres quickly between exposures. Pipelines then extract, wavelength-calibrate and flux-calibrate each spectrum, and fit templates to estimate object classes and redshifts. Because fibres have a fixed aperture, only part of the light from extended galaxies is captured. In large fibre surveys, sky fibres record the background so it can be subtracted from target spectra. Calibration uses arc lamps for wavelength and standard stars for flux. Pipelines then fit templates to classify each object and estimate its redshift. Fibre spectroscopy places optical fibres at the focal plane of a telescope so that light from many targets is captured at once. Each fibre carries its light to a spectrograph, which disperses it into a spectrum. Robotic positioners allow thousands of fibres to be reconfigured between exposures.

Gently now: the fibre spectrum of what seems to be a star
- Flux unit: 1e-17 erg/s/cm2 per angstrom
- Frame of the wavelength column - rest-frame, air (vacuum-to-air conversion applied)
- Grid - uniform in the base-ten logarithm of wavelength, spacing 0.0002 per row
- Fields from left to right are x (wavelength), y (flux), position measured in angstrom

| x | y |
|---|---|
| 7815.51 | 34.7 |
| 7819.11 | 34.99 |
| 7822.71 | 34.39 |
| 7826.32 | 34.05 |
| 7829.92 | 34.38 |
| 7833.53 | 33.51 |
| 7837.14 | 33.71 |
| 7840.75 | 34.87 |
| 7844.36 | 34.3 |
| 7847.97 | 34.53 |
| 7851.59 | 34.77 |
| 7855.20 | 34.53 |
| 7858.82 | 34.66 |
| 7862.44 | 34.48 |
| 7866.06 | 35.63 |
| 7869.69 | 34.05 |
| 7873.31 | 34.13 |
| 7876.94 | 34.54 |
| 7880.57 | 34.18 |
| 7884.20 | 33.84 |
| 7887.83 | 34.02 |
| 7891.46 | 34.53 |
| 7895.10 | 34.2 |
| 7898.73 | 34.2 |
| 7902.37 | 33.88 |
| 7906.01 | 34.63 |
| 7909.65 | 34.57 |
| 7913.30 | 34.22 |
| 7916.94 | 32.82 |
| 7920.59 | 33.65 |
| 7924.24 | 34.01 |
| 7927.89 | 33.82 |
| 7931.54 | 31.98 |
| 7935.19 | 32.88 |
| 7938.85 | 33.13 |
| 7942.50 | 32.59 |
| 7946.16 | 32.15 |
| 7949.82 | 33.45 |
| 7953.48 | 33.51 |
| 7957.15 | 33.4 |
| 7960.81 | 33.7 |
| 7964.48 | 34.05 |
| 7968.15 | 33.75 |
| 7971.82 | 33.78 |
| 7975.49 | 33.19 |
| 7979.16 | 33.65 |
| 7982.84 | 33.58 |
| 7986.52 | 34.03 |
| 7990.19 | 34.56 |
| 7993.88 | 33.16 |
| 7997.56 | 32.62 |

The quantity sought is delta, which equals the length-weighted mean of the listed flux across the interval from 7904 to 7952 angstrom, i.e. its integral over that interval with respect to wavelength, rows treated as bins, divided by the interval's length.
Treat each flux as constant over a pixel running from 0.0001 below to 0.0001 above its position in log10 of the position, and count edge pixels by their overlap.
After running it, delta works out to 33.4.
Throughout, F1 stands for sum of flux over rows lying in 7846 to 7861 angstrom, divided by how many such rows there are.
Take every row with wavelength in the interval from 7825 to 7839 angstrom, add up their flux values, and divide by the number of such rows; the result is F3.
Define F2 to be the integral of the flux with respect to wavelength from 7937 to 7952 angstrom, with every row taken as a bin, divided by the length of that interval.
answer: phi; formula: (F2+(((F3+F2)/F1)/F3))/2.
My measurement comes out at 16.5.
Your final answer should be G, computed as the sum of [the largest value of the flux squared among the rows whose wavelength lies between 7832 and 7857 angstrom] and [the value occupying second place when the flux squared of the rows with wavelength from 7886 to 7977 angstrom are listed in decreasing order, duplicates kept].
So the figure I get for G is 2411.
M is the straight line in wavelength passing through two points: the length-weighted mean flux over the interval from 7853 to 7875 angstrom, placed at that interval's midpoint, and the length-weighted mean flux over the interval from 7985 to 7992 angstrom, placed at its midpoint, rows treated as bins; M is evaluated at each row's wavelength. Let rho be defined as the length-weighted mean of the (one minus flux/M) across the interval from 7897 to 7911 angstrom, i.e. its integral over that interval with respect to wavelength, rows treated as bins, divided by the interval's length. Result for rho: 0.006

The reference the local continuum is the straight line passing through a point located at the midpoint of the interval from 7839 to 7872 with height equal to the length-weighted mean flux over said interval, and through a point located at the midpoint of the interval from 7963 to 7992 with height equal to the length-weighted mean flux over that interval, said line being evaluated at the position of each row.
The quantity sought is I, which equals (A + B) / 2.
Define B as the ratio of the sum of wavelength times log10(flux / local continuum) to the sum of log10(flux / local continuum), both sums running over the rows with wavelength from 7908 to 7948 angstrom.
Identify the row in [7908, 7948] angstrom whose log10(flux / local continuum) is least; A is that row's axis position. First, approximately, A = 7931.54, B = 7934.7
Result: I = 7933.1 angstrom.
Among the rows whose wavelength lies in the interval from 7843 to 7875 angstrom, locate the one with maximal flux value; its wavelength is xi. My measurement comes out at 7866.06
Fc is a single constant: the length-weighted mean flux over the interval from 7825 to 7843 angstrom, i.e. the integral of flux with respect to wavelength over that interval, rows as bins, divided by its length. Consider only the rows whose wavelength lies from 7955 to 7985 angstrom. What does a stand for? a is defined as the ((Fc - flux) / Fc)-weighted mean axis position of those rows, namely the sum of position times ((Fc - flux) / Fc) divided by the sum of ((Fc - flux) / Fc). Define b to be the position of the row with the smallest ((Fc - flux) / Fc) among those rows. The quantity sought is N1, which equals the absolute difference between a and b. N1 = 6.3 angstrom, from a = 7970.7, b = 7964.48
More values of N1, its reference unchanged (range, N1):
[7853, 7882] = 1.3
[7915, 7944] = 7.6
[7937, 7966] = 17.0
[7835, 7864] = 12.3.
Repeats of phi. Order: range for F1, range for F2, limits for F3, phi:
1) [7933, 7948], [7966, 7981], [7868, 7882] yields 16.8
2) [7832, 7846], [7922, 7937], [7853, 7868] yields 16.6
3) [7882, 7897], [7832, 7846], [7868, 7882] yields 17.1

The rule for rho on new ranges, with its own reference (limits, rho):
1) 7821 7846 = 0.014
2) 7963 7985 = 0.021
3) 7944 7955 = 0.041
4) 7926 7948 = 0.049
